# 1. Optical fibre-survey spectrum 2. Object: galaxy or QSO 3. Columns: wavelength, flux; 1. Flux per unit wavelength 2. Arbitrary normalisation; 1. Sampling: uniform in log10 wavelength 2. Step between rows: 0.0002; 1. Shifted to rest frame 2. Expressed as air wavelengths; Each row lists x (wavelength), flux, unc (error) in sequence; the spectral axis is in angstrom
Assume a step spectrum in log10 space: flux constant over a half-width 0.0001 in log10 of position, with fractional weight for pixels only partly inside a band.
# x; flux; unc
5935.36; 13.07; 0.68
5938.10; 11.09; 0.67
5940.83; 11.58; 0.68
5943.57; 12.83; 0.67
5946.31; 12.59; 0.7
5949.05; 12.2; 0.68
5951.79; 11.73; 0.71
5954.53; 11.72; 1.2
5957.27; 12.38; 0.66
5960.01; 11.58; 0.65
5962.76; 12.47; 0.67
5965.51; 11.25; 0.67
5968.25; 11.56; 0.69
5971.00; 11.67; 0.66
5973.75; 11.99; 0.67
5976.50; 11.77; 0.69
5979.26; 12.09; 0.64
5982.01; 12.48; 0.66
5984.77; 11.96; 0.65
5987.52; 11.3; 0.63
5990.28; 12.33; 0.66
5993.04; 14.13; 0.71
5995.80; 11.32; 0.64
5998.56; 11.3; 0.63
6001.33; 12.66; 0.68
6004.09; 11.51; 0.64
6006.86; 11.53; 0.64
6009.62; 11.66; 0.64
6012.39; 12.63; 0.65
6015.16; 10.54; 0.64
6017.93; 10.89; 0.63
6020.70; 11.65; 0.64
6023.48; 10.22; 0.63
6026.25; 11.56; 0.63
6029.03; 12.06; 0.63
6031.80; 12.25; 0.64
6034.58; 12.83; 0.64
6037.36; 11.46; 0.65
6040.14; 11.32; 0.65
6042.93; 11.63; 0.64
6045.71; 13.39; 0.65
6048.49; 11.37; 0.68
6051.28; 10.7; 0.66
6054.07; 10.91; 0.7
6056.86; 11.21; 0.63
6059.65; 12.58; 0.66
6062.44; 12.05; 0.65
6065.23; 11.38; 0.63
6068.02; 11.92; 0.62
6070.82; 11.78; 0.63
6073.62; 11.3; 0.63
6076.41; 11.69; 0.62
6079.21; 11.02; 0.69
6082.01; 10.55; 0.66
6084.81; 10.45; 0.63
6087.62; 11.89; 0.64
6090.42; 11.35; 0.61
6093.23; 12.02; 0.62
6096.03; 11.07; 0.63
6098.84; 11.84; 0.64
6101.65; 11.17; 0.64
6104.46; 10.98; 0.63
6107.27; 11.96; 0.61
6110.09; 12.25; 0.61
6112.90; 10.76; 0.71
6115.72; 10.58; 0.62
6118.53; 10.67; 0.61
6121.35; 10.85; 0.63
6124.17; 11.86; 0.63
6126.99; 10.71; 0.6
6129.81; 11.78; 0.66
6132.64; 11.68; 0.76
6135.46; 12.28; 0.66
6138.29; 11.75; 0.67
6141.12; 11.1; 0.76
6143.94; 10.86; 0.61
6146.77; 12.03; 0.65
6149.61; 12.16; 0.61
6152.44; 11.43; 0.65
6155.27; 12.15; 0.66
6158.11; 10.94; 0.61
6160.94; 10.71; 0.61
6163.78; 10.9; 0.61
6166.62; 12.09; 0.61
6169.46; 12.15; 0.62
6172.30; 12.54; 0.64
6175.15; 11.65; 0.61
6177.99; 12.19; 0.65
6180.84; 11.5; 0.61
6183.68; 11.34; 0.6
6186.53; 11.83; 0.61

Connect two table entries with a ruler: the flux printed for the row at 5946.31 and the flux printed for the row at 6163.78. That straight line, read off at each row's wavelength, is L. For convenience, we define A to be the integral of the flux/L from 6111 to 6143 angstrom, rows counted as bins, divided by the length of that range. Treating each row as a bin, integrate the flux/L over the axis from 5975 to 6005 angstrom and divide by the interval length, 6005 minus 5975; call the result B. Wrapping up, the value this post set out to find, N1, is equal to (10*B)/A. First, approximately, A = 1.01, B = 0.99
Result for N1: 9.8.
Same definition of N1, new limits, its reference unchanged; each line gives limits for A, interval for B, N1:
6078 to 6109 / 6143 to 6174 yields 10.8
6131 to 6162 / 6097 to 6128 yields 9.5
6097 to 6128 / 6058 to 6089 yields 10.0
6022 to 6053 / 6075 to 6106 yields 10.0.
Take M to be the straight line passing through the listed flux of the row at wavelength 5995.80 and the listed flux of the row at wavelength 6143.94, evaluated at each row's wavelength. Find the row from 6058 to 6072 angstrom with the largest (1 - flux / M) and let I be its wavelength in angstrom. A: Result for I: 6065.23 angstrom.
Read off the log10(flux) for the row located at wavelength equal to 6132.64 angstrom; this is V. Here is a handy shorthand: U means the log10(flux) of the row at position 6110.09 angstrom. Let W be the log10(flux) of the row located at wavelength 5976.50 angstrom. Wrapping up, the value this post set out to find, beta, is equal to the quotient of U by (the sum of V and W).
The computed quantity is 0.509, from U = 1.09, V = 1.067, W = 1.07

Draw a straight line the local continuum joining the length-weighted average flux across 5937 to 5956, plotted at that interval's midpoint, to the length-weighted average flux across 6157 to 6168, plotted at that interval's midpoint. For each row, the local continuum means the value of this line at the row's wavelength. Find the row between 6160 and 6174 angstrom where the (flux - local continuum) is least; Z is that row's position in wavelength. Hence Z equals 6160.94 angstrom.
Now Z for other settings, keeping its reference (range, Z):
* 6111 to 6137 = 6115.72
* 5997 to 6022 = 6015.16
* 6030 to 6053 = 6051.28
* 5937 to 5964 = 5938.10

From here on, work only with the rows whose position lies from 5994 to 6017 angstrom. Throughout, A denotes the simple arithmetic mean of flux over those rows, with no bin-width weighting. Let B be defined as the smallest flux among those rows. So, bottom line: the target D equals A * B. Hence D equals 123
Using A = 11.6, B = 10.54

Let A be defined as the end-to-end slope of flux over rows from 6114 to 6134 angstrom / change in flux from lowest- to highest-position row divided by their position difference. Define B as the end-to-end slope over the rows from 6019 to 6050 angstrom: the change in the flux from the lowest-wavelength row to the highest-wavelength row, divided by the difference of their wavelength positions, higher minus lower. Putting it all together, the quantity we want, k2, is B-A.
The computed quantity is -0.075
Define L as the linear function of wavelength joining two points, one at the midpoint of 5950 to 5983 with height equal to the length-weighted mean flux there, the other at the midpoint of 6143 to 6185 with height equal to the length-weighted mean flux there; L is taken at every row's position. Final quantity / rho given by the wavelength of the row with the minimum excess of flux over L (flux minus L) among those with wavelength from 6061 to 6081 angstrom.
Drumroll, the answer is 6079.21 angstrom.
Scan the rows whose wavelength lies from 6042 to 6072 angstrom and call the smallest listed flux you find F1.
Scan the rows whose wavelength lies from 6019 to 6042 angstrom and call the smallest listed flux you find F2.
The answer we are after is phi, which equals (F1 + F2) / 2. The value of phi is 10.46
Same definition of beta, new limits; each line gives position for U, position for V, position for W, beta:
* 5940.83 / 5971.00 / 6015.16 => 0.509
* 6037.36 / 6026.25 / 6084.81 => 0.509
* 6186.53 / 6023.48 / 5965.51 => 0.521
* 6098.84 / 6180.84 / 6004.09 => 0.506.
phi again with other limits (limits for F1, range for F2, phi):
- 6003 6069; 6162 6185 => 10.56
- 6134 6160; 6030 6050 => 11.09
